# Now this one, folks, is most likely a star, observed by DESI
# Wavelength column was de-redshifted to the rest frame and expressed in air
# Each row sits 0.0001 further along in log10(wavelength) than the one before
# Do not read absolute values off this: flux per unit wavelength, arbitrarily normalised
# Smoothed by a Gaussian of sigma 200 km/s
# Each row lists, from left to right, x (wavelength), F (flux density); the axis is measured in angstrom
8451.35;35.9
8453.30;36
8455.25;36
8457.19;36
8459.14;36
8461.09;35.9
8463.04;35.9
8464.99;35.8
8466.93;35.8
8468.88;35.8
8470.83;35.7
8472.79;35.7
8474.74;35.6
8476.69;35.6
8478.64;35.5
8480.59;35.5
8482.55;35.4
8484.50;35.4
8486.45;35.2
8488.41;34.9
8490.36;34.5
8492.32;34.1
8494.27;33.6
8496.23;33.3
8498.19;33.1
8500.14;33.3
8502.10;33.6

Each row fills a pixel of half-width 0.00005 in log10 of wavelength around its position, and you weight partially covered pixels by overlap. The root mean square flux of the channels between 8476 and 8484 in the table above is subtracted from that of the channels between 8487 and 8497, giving -1.4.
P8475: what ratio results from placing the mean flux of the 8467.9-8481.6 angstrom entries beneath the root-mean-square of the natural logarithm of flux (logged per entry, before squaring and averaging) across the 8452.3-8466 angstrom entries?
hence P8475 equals 0.101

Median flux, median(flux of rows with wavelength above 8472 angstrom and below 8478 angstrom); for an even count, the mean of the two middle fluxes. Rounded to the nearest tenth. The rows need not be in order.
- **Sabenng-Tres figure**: 35.6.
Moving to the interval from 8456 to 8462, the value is 36.0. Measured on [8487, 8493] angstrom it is 34.5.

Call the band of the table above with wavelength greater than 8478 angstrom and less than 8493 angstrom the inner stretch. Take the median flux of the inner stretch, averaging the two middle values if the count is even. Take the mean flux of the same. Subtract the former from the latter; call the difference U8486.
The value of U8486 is -0.24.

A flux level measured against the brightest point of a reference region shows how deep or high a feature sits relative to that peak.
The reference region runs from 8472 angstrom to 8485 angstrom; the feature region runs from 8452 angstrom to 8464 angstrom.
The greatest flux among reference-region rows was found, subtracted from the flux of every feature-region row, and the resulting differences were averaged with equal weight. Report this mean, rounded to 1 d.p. 0.3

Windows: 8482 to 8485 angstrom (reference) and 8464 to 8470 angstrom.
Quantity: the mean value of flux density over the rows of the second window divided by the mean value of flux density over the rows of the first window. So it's 1.01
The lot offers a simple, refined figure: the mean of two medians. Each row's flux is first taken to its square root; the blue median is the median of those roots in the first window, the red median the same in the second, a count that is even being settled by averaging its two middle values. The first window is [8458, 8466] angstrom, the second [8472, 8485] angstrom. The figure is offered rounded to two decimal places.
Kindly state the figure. 5.97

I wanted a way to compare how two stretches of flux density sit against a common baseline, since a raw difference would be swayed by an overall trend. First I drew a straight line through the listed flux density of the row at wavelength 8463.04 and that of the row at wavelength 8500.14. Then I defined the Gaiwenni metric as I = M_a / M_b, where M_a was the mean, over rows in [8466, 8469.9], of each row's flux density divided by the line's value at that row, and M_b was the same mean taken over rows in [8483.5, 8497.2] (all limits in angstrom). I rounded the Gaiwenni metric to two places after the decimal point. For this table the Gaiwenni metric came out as 0.99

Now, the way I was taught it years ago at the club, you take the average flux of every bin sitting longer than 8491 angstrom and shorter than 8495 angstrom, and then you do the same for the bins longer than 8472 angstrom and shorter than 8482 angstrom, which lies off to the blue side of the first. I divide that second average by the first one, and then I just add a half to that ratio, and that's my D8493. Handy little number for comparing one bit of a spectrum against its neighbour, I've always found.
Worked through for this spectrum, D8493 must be 1.55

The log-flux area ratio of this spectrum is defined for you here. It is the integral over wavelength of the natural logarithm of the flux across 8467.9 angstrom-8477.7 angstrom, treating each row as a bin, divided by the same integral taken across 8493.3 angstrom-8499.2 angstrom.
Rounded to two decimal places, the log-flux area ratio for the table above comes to 1.69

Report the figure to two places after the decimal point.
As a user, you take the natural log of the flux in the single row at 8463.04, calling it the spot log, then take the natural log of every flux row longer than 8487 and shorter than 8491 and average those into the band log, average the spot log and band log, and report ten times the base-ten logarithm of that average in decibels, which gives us 5.52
